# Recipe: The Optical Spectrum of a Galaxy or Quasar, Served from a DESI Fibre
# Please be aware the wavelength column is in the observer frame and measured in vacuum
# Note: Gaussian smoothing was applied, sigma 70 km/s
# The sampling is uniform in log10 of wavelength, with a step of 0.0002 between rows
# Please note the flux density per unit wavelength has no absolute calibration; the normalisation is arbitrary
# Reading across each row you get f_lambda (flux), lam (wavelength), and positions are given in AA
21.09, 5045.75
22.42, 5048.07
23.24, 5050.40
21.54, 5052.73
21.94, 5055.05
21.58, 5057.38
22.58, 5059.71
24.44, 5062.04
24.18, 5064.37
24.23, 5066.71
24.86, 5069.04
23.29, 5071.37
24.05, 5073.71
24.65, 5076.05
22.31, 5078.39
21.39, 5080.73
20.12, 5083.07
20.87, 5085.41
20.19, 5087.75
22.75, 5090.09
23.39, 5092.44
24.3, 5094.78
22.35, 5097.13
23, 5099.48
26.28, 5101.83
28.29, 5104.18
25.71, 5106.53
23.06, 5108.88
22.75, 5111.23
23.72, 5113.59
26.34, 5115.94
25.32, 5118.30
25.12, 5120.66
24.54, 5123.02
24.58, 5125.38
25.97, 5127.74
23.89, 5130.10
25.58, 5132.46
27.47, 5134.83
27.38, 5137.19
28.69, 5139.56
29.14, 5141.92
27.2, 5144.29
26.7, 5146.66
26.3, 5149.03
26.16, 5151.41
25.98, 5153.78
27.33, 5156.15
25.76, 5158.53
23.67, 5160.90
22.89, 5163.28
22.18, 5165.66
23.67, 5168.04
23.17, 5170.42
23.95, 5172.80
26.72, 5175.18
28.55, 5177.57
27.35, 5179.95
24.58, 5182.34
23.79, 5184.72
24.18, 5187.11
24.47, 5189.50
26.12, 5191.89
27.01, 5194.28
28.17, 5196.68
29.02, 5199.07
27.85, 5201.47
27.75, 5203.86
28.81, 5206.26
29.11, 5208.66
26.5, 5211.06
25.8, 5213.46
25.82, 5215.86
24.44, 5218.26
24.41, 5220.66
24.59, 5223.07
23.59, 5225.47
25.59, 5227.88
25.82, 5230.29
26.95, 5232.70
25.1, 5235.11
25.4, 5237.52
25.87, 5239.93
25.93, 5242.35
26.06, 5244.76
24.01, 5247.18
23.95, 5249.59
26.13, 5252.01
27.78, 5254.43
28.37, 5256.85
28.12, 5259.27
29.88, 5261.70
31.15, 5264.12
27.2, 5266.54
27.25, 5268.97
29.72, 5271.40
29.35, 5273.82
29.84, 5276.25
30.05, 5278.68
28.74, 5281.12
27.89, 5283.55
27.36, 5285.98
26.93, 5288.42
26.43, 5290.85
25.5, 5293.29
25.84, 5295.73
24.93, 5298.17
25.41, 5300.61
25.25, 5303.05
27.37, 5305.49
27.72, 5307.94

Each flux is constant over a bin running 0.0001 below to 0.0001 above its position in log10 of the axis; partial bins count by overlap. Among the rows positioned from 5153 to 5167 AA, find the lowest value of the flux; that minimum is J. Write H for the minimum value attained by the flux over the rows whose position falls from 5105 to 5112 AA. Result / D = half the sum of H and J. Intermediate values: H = 22.75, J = 22.18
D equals 22.5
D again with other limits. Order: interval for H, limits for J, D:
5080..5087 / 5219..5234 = 21.9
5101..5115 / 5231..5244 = 23.9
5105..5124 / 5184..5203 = 23.3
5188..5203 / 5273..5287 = 25.9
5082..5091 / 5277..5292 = 23.3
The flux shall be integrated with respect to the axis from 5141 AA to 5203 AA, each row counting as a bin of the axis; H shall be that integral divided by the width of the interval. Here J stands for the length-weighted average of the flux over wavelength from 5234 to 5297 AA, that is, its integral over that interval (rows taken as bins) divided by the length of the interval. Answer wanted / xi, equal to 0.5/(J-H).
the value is 0.3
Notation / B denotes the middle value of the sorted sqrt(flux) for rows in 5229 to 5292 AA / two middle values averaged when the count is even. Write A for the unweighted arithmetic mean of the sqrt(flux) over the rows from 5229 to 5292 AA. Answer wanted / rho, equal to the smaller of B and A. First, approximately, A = 5.23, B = 5.22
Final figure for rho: 5.22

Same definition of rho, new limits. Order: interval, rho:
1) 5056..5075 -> 4.86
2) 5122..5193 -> 5.06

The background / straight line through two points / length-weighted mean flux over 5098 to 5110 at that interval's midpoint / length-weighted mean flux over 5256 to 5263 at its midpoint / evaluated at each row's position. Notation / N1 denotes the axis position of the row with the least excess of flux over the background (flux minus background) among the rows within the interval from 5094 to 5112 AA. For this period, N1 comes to 5097.13 AA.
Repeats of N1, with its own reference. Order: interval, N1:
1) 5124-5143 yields 5130.10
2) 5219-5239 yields 5225.47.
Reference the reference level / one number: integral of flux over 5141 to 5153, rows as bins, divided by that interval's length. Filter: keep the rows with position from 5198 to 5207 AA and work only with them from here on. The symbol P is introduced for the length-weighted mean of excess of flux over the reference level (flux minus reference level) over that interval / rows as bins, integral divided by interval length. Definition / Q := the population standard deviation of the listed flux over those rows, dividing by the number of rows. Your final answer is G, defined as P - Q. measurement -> 0.8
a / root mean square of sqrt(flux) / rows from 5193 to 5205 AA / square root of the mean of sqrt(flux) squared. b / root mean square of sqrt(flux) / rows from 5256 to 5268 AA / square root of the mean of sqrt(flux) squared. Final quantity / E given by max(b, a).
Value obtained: 5.38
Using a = 5.29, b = 5.4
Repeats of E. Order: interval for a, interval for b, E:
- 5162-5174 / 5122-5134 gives 4.99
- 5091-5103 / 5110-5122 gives 4.96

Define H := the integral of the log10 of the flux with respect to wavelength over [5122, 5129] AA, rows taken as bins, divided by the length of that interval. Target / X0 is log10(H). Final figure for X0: 0.146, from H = 1.399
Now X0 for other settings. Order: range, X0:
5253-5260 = 0.161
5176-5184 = 0.154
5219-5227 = 0.141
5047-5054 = 0.130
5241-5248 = 0.147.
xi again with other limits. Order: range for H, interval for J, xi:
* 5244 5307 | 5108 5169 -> -0.3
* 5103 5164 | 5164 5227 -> 15.0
